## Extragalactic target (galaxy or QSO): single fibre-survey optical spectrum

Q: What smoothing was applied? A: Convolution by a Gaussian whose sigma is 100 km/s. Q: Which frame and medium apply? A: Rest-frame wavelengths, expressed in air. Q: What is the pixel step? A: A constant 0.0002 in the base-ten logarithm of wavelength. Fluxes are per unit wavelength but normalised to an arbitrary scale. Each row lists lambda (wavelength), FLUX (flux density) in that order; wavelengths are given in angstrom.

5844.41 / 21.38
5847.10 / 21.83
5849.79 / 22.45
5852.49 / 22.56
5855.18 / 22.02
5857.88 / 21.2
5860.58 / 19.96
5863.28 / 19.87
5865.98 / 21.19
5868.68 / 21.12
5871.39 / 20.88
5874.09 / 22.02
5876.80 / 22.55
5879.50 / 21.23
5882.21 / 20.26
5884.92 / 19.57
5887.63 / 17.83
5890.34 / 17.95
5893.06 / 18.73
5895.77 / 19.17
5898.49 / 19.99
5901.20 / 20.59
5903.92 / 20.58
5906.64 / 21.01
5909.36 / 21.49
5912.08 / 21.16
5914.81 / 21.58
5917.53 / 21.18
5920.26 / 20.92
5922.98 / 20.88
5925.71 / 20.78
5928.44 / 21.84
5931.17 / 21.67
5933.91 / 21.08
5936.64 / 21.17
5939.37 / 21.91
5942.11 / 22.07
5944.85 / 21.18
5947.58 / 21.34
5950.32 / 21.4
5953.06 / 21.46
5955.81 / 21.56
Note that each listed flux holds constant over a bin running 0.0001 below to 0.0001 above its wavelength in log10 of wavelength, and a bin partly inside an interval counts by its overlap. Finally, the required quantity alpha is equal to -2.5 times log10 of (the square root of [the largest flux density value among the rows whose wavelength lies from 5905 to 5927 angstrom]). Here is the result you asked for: -1.668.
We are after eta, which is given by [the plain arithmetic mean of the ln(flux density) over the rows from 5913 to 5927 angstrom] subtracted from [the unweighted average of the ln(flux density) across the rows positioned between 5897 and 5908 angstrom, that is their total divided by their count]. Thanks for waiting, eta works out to -0.03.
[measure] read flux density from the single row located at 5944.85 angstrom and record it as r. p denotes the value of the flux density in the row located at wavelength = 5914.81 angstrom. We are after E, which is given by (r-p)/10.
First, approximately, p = 21.58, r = 21.18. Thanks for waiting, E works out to -0.04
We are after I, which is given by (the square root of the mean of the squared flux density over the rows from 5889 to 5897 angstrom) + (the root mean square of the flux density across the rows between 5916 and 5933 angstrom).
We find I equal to 39.8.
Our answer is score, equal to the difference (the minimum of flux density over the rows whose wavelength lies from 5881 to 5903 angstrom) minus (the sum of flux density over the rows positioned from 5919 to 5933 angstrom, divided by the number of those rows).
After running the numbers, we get -3.4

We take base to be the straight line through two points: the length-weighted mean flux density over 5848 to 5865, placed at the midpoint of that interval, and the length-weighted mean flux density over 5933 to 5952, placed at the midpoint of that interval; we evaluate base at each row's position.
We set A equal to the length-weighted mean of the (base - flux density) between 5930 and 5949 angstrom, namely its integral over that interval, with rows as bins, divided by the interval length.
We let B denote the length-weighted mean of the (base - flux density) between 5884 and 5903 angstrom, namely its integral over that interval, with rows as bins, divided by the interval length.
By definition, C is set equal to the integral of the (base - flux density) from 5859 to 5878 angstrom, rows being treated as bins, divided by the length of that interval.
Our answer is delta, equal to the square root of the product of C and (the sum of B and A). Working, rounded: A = -0.02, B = 2.3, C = 0.3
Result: 0.8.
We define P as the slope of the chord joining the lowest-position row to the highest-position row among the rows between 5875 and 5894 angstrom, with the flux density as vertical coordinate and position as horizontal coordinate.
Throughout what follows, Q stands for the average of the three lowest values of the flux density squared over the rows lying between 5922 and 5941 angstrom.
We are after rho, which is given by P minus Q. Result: -438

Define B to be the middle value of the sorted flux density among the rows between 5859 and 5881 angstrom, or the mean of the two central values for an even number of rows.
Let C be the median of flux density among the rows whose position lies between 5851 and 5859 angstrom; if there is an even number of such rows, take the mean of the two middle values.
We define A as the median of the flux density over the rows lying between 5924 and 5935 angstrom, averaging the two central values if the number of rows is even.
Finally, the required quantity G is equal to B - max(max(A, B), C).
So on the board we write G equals -0.9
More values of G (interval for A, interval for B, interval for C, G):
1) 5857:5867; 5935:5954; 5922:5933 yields 0.0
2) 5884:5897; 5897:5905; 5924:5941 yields -0.8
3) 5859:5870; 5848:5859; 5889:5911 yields 0.0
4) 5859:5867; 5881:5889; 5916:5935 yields -1.5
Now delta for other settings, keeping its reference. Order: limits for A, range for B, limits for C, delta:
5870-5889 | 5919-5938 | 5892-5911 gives 1.1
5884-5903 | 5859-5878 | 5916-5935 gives 0.8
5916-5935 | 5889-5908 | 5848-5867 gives 0.2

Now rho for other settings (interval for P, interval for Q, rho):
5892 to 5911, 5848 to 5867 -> -414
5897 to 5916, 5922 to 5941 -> -437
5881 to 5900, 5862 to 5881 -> -426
